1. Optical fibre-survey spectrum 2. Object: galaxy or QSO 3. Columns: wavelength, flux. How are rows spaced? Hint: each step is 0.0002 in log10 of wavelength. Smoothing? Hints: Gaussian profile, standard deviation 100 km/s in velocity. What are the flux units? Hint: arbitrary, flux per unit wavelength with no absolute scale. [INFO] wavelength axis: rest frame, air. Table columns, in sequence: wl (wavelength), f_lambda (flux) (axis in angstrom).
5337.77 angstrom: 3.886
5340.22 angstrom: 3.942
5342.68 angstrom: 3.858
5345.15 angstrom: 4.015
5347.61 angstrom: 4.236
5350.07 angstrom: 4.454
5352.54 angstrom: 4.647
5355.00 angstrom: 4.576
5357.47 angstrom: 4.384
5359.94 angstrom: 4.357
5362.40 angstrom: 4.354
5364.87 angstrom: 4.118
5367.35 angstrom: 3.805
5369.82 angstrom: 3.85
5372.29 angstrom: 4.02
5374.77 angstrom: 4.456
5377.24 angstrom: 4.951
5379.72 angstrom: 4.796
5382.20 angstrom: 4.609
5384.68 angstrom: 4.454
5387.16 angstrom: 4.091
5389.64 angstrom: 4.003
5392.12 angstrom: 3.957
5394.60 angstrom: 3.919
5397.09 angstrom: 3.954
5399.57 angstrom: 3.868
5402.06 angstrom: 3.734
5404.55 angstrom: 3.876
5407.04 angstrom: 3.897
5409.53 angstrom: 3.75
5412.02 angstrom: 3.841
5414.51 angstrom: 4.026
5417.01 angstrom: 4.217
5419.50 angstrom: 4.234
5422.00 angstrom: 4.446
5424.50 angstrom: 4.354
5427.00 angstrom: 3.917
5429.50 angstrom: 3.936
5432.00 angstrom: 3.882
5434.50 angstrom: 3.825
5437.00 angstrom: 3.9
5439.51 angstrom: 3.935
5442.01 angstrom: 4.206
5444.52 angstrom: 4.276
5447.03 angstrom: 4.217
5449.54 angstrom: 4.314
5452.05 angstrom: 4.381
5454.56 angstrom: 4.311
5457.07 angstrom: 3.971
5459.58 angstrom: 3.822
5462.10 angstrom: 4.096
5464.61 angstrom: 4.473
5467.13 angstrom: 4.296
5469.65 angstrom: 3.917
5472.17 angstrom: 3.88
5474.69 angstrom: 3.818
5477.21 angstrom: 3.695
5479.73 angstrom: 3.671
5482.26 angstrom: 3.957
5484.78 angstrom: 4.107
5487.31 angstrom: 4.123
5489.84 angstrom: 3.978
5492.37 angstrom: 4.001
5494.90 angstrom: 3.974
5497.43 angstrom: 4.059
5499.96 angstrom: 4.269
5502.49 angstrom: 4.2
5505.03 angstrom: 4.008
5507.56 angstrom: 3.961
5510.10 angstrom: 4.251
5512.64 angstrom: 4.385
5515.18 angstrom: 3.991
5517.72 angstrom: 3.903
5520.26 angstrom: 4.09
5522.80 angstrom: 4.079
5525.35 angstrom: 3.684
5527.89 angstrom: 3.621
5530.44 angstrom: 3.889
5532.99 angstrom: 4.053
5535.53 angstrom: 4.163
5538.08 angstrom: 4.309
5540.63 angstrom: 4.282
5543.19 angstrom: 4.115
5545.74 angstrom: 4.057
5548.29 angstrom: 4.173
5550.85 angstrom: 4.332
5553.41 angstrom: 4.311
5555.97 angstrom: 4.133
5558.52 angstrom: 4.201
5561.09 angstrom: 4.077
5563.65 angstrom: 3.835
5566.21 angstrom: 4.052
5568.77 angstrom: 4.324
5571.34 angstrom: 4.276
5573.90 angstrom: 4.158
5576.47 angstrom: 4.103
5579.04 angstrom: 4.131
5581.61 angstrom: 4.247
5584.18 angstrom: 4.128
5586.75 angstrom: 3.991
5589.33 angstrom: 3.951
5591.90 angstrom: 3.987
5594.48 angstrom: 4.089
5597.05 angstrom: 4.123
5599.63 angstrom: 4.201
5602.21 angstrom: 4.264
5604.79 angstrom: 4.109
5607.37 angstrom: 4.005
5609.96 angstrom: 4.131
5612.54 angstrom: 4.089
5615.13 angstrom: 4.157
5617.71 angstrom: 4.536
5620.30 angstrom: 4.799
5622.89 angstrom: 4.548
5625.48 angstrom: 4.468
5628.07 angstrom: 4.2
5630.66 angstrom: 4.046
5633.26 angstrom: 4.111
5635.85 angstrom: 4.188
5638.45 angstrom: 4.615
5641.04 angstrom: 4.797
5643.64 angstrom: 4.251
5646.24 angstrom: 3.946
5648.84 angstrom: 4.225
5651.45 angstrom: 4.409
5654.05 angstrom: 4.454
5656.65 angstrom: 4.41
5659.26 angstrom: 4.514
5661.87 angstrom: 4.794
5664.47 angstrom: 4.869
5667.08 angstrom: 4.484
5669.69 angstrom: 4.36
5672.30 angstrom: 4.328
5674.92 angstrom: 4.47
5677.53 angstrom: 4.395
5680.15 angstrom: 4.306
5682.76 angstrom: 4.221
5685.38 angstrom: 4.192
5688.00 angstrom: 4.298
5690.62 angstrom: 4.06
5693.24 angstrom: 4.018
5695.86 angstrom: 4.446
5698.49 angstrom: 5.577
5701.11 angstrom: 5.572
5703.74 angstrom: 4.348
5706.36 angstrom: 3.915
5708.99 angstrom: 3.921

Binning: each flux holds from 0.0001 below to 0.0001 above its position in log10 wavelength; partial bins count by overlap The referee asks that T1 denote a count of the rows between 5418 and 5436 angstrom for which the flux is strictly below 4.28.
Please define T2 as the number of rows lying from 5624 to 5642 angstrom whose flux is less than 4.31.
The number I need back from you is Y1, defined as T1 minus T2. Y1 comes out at 1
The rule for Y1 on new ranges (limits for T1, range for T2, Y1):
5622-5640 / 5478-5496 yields -3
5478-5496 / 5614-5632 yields 4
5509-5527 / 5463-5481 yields 0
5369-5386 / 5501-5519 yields -4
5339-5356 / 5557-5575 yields -2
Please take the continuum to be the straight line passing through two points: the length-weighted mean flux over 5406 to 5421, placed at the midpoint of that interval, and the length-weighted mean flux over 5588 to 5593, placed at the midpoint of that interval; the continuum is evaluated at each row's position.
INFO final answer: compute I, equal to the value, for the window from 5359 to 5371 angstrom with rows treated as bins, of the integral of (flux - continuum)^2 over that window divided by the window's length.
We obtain 0.062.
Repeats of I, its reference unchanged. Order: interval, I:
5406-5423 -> 0.056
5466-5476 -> 0.035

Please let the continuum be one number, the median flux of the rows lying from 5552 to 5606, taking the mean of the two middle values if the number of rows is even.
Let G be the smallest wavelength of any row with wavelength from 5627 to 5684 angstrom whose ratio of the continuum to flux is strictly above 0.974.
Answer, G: 5628.07 angstrom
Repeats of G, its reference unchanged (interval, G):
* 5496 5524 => 5497.43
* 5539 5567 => 5543.19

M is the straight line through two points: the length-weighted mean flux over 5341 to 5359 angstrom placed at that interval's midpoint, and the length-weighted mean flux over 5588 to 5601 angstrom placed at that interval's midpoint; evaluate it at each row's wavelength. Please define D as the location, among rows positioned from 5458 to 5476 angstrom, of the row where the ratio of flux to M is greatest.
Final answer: 5464.61 angstrom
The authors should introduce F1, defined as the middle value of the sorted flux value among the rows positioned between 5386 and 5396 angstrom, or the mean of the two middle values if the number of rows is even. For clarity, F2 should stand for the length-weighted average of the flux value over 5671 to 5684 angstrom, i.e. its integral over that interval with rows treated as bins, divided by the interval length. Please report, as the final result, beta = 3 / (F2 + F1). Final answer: 0.360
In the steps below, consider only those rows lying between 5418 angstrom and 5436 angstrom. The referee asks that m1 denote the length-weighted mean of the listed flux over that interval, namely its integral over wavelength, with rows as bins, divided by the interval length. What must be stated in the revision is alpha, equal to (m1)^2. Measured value 16.7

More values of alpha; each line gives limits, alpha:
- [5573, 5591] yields 16.8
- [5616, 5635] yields 19.2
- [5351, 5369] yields 18.6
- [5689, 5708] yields 20.7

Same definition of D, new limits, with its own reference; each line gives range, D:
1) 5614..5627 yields 5620.30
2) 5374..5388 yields 5377.24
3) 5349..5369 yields 5352.54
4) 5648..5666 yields 5664.47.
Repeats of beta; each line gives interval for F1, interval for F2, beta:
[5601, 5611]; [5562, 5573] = 0.364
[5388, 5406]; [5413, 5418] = 0.374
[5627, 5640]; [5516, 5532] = 0.372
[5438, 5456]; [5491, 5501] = 0.359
